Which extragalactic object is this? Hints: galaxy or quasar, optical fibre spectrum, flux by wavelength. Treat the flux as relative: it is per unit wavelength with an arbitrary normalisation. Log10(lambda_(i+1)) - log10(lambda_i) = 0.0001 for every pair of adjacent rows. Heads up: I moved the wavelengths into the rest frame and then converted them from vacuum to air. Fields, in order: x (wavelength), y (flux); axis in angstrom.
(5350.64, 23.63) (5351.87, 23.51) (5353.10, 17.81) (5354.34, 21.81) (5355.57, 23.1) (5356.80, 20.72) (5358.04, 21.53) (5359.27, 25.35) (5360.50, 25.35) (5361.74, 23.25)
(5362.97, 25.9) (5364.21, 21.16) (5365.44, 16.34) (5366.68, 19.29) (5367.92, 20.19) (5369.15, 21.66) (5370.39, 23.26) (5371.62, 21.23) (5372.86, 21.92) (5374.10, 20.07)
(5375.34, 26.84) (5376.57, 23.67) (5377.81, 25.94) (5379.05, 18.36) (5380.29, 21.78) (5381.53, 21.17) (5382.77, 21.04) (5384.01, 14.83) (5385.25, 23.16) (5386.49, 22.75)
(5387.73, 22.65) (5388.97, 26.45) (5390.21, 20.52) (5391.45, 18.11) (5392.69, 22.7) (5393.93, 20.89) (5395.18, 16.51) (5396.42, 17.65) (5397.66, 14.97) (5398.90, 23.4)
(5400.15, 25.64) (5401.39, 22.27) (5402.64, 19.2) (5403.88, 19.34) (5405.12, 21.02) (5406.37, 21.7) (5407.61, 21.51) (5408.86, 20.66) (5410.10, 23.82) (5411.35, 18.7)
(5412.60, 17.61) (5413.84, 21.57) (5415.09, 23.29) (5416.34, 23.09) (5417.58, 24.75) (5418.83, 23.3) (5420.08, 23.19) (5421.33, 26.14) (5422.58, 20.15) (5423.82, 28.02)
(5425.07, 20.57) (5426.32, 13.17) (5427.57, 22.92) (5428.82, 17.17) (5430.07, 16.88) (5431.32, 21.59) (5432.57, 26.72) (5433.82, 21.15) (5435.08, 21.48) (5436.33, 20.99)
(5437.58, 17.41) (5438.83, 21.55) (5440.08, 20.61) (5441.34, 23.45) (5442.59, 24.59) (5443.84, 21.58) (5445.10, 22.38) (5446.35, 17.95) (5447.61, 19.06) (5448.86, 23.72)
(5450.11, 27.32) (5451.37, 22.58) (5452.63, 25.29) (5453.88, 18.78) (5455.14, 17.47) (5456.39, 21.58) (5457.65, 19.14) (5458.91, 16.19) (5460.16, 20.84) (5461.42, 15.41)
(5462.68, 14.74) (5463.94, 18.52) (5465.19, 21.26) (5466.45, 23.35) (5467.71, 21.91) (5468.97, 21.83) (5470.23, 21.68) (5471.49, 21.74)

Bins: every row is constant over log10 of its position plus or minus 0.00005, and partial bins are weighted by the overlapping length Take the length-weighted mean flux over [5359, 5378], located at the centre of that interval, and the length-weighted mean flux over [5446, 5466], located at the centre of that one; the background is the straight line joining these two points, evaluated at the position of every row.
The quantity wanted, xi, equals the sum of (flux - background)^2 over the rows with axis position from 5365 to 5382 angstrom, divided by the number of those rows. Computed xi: 8.2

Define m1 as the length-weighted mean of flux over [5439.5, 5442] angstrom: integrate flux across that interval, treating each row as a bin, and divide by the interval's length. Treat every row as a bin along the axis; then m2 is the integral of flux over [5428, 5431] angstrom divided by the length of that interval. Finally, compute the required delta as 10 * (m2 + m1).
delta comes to 399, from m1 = 22.1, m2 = 18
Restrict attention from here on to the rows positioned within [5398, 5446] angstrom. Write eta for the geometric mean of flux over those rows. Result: 21.4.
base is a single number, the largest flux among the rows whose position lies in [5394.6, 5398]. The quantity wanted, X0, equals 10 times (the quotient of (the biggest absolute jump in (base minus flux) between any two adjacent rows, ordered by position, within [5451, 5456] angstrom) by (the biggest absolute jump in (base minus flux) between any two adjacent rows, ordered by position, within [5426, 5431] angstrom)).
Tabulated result 7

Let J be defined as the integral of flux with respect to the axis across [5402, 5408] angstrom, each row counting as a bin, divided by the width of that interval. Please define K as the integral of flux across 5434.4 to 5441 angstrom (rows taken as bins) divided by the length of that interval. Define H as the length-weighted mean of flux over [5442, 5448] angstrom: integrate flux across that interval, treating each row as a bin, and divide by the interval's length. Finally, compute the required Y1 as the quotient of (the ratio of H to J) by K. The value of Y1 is 0.050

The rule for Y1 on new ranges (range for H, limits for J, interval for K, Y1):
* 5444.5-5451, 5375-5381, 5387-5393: 0.043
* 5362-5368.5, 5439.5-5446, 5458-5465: 0.053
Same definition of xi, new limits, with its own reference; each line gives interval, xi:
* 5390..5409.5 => 8.5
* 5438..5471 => 9.2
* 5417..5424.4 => 16.7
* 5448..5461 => 12.2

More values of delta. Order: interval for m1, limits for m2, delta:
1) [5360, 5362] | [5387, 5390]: 483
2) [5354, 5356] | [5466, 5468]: 452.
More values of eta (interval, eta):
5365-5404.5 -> 20.8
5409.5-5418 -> 21.7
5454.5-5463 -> 17.7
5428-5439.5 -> 20.3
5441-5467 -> 20.5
